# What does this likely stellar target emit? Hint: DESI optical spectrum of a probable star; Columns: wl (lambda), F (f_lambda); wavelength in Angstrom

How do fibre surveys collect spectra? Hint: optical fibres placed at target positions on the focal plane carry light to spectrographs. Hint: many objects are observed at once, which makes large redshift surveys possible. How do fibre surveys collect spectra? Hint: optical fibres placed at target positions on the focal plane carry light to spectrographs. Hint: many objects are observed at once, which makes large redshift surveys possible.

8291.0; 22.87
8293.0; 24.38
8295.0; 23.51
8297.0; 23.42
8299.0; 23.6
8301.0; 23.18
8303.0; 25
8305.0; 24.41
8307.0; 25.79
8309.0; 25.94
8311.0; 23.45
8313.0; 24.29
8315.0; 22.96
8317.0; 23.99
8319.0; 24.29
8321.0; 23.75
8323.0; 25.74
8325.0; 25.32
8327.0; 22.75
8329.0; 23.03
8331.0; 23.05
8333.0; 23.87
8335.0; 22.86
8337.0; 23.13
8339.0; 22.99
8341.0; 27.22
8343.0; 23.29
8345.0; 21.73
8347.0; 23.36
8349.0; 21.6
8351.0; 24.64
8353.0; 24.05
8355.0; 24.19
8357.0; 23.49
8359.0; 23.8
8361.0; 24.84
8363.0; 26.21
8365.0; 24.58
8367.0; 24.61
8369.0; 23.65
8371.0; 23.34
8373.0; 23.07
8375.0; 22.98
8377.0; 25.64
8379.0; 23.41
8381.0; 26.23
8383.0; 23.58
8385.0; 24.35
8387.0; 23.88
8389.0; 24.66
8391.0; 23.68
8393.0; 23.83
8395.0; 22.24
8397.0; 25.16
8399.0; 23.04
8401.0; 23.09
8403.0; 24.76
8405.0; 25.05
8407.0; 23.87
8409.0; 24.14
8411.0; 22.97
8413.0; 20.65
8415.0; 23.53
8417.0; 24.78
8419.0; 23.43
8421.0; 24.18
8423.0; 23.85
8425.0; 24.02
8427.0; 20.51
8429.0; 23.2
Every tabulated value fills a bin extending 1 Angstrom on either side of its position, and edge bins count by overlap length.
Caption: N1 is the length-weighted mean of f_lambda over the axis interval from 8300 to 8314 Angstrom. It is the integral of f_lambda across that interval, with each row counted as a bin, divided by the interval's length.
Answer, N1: 24.6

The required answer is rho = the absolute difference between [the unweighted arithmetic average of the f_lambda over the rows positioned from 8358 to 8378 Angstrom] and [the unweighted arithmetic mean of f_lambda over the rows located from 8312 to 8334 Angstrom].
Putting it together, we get 0.4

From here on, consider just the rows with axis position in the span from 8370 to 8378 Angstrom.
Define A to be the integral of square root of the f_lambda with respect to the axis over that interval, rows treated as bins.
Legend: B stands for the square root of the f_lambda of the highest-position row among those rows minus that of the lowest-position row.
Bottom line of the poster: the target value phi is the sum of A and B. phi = 39.2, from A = 39.0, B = 0.23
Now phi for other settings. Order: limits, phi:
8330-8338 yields 38.6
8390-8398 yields 39.1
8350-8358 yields 39.1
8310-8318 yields 39.0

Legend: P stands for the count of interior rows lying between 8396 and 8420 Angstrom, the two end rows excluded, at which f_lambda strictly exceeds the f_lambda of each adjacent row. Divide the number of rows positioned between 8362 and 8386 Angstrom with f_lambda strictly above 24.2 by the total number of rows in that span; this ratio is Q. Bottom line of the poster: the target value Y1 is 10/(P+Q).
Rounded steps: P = 3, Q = 0.50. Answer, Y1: 2.9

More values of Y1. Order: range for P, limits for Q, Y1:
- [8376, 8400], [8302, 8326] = 1.8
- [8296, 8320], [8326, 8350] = 2.4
